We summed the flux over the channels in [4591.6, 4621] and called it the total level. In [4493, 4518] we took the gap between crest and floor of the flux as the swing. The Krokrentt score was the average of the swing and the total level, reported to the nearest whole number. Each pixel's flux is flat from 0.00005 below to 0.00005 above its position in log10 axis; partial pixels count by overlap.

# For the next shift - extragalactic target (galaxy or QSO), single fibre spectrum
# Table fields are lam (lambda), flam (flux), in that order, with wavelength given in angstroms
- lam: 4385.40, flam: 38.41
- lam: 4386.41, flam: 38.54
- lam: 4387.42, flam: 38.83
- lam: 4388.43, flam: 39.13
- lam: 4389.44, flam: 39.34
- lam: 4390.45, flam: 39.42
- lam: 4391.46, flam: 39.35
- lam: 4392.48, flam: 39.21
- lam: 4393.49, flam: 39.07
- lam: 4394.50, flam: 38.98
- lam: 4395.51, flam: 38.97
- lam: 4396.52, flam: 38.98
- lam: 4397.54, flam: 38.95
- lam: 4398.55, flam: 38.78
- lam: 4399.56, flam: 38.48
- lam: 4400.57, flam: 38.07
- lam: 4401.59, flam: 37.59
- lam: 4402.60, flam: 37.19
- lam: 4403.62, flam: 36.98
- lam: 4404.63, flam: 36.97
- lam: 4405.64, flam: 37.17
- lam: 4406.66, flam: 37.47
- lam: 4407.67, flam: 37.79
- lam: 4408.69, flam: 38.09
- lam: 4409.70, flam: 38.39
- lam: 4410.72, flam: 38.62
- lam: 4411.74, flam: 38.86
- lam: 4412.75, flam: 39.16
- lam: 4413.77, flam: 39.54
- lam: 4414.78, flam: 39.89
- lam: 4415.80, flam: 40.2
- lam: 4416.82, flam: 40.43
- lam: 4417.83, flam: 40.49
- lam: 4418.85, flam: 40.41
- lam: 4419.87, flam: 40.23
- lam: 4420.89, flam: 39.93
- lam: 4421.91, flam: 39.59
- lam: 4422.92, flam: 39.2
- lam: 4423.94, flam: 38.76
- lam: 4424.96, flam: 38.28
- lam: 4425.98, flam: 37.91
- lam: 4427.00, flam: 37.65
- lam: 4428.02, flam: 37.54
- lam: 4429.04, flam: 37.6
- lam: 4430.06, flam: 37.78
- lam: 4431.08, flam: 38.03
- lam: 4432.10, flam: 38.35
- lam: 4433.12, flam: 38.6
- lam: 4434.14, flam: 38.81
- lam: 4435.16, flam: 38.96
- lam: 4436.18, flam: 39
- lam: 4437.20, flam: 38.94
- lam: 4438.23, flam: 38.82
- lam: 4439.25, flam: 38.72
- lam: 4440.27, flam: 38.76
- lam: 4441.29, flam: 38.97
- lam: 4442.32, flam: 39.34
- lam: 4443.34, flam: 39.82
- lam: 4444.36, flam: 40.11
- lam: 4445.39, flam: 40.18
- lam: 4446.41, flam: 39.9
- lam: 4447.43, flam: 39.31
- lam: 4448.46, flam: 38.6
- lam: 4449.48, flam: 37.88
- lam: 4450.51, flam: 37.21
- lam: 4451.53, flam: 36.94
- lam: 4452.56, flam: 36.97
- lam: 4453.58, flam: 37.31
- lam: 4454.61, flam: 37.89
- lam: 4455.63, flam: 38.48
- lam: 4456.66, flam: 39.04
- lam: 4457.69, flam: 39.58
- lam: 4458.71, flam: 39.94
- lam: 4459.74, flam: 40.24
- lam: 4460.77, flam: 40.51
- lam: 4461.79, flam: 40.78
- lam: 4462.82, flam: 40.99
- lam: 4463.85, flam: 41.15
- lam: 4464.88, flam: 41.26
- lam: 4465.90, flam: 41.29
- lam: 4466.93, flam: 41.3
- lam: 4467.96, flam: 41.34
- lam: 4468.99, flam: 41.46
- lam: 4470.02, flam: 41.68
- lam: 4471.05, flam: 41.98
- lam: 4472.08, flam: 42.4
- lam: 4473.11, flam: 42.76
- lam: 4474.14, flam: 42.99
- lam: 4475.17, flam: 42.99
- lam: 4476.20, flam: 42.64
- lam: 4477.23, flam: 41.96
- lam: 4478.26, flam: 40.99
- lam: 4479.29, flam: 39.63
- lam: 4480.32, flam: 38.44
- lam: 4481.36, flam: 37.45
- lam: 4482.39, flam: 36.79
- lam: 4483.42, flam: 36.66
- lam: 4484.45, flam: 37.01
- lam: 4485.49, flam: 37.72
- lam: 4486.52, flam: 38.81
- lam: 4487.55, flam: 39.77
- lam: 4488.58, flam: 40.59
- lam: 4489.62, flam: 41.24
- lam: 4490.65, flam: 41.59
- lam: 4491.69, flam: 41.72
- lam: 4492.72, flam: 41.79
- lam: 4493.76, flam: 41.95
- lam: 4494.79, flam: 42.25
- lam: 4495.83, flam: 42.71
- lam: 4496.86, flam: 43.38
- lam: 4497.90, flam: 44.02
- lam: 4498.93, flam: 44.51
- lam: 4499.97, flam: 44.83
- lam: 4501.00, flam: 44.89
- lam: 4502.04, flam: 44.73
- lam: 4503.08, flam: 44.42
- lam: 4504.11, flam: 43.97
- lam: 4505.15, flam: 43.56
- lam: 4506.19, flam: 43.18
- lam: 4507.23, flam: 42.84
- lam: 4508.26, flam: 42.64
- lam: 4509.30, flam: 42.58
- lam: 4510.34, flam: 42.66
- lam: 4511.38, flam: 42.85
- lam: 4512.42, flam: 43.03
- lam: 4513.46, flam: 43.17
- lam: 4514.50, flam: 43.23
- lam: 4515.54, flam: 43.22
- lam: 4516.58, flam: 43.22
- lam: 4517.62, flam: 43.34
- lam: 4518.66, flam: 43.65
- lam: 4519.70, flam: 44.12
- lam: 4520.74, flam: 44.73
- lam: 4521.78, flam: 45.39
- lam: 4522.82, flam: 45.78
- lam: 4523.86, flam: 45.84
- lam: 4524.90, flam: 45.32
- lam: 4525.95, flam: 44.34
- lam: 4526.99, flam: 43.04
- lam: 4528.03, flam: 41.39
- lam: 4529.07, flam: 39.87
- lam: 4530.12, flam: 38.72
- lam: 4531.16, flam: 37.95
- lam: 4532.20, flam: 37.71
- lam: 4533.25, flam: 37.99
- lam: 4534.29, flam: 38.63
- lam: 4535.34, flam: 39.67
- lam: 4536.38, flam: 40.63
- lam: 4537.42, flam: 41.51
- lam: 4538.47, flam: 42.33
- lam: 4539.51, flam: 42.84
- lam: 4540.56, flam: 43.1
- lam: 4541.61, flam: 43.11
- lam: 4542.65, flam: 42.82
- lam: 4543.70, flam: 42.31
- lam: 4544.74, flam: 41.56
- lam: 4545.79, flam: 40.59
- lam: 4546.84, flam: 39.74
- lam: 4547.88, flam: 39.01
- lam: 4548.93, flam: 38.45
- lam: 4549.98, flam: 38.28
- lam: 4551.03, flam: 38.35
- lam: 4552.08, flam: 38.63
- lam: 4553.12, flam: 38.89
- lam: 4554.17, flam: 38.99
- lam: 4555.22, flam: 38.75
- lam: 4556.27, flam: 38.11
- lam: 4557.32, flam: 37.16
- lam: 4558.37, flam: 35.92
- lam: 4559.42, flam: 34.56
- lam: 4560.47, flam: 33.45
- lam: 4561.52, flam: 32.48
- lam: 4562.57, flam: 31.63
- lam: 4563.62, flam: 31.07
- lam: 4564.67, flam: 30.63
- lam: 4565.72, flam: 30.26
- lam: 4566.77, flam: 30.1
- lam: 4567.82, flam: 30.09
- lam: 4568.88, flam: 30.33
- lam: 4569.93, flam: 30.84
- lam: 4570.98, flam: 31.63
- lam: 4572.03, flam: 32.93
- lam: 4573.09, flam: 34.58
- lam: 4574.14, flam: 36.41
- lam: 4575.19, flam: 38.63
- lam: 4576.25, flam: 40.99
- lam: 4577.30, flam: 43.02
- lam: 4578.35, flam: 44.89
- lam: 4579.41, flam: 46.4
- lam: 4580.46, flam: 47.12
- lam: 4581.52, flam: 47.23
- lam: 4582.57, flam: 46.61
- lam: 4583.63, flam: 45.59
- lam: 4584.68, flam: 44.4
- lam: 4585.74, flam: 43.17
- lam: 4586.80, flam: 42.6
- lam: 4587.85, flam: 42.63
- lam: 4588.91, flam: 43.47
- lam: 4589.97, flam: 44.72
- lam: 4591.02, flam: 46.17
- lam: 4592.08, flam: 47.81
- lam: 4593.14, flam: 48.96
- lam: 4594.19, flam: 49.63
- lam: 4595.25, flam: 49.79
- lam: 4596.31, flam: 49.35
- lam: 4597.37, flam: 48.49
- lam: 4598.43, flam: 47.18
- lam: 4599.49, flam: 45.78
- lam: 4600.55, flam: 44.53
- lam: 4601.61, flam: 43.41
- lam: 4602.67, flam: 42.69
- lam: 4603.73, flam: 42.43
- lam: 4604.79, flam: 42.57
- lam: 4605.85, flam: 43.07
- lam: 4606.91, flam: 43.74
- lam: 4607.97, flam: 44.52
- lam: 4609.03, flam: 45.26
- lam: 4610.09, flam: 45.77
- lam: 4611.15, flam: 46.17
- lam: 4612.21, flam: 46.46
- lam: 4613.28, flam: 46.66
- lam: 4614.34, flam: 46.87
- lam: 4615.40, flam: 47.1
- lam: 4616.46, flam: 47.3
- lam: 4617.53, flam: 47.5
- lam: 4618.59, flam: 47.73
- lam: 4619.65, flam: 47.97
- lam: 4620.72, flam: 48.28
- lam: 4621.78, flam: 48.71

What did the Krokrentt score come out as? 650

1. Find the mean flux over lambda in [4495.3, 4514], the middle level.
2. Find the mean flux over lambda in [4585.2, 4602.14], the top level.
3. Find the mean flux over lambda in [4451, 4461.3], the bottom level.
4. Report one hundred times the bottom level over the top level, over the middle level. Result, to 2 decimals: 1.93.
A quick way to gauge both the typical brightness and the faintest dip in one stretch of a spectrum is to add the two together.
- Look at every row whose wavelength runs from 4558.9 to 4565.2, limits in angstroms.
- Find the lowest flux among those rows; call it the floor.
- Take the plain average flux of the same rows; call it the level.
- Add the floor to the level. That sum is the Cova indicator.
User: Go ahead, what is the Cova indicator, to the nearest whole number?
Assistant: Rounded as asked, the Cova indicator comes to 63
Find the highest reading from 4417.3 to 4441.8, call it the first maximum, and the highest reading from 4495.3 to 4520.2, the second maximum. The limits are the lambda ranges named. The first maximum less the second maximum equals -4.40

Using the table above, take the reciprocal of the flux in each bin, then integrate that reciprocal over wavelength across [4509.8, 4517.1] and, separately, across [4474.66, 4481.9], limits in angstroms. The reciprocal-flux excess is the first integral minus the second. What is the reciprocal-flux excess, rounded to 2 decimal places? -0.01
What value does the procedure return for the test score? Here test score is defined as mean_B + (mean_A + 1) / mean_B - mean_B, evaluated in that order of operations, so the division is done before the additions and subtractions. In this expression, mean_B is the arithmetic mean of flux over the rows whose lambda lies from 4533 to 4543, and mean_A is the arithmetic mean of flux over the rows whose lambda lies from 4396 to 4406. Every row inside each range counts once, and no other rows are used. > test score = 0.94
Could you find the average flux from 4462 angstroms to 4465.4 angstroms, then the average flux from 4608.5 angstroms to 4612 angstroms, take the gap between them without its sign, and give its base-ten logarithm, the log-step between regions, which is 0.7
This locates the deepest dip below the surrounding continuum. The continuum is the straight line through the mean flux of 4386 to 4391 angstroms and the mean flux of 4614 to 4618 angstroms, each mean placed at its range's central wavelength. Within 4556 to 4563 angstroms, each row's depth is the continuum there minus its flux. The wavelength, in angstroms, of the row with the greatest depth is 4562.57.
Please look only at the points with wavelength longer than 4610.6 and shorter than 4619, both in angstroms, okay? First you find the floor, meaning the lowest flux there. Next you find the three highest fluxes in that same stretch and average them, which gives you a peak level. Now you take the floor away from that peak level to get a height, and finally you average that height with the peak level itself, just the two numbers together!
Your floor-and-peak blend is 24.4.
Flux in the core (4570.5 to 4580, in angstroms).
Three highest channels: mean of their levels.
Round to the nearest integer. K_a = 45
